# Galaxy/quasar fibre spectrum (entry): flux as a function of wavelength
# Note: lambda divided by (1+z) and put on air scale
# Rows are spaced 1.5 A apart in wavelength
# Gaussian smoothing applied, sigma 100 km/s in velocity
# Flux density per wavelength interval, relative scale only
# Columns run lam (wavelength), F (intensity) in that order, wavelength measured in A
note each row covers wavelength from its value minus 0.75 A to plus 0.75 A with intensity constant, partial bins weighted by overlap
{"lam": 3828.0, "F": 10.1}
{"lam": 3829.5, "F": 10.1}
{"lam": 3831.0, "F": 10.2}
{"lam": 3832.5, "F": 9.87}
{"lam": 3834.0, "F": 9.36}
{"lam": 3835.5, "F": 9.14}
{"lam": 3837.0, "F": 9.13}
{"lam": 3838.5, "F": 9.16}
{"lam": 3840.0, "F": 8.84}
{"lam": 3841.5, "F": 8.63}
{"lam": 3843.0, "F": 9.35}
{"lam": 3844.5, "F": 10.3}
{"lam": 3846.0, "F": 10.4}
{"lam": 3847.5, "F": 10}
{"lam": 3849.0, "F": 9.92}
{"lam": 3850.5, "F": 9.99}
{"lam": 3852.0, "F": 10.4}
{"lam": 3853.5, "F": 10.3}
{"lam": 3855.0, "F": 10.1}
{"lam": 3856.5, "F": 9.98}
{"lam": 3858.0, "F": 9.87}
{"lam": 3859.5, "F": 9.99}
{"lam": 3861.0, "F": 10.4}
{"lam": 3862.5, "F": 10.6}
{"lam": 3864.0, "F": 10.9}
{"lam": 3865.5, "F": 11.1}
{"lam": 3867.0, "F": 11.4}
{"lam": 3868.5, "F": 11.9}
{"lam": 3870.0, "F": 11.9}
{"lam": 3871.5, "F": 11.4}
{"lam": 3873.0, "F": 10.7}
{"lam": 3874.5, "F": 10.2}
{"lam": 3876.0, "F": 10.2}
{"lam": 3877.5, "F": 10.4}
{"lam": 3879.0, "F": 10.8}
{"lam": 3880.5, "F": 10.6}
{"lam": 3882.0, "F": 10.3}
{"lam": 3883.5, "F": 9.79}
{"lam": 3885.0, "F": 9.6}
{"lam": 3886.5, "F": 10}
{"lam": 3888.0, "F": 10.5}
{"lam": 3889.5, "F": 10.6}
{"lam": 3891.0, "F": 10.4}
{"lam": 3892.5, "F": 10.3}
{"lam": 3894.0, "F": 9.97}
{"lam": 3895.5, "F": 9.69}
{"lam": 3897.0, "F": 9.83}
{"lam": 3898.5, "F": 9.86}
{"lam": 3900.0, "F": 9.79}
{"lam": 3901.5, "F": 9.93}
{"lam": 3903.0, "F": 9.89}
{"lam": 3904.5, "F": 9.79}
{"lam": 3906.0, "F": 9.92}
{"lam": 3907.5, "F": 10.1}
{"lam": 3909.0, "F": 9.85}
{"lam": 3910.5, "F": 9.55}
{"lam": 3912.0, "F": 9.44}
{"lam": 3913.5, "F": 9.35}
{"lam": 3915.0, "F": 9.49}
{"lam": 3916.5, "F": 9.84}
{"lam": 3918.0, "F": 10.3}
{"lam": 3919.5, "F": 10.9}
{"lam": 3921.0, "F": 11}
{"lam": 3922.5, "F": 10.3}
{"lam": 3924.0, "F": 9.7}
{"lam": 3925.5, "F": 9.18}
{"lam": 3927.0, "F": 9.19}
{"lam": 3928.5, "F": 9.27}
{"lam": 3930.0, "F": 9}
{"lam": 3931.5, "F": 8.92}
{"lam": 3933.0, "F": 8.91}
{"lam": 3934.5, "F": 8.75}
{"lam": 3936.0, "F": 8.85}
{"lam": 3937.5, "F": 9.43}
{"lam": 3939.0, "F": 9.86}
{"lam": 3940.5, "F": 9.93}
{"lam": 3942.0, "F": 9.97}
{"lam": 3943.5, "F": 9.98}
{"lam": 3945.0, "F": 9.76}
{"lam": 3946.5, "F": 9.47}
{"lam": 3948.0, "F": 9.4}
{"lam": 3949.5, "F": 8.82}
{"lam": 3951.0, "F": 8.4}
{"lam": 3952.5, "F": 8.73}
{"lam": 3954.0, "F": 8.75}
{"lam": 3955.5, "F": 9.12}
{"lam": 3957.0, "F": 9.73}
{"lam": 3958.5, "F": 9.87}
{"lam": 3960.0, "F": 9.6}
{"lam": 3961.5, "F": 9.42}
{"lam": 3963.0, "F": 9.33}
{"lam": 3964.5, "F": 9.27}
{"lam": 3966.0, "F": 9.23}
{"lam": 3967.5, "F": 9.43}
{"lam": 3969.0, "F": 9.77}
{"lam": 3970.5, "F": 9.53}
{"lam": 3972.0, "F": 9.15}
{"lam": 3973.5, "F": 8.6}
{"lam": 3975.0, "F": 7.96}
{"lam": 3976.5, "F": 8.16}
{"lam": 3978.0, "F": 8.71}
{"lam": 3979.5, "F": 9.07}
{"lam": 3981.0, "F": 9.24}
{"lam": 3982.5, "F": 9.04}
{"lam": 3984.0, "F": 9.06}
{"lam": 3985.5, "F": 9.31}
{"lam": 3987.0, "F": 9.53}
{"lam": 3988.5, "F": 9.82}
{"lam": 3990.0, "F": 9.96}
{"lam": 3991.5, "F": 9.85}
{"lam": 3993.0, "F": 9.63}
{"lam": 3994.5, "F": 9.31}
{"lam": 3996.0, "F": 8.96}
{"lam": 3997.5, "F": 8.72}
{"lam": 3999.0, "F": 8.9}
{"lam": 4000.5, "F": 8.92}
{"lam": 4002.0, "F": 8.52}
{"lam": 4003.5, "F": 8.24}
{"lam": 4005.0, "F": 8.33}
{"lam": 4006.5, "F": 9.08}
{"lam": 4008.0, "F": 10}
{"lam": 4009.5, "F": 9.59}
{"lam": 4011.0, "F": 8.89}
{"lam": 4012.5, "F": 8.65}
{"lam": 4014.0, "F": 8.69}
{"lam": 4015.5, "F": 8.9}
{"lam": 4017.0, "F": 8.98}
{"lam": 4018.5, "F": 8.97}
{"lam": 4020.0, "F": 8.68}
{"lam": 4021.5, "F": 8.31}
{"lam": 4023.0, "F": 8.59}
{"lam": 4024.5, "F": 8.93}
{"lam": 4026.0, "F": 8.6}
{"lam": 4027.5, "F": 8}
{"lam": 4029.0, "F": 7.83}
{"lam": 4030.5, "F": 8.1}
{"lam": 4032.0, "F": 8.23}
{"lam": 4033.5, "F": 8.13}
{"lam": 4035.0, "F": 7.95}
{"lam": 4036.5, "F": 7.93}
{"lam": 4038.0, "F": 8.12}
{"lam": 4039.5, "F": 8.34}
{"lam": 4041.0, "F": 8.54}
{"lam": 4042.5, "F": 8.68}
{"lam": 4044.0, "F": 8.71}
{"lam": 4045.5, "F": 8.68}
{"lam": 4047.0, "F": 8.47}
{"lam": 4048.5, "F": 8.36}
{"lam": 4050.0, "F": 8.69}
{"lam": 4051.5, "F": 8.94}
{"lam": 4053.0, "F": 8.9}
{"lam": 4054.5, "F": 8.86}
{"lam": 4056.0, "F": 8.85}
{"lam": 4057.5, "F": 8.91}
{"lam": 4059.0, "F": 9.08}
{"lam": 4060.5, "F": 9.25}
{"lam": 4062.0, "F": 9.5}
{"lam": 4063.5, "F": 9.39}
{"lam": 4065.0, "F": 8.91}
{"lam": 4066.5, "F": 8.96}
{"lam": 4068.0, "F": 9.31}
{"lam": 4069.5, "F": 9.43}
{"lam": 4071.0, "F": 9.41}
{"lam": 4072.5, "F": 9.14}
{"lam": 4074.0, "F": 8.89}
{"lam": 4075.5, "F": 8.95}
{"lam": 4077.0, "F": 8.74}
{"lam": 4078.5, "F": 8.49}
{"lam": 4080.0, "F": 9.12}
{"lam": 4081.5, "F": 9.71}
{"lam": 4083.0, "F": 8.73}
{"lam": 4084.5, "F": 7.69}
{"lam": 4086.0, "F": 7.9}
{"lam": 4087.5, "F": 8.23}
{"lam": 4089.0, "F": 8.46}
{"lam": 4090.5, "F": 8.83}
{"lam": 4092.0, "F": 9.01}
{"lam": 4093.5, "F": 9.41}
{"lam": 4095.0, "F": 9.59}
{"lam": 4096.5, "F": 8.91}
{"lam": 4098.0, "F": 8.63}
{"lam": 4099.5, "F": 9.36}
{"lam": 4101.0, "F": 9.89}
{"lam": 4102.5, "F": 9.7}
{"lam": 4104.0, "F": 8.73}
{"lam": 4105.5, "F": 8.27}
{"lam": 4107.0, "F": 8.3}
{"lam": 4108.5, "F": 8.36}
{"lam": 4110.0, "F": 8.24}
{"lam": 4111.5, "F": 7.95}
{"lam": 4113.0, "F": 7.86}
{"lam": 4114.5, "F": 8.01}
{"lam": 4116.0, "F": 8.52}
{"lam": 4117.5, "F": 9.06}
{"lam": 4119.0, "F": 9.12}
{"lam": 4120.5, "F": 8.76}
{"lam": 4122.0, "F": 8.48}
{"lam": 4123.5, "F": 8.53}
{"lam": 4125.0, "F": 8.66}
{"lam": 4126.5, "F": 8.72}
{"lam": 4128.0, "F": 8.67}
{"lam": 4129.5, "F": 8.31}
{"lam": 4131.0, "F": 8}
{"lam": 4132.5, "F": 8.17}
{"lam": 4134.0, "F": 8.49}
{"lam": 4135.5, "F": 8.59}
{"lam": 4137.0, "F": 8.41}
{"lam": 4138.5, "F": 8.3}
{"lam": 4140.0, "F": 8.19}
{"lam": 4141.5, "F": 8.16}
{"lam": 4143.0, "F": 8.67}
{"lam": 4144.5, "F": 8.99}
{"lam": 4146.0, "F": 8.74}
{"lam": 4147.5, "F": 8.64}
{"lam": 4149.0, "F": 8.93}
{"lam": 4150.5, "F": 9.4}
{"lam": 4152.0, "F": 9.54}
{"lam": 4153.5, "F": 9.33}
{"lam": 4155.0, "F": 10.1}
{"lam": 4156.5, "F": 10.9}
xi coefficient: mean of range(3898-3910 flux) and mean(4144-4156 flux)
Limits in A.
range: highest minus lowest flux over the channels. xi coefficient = 4.8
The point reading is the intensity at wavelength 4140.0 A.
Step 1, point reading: 8.19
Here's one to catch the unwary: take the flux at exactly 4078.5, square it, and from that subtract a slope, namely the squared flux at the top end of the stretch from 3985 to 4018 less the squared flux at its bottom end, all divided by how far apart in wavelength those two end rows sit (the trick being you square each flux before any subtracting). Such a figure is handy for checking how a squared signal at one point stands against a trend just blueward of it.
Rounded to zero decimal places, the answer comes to 72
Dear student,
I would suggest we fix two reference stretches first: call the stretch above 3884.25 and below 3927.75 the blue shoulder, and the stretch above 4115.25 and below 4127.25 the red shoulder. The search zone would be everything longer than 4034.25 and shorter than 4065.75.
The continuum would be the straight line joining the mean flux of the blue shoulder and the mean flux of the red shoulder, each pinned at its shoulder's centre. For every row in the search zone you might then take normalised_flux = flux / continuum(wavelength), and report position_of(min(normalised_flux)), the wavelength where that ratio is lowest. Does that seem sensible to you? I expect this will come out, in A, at 4036.5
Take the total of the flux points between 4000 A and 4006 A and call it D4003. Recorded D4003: 34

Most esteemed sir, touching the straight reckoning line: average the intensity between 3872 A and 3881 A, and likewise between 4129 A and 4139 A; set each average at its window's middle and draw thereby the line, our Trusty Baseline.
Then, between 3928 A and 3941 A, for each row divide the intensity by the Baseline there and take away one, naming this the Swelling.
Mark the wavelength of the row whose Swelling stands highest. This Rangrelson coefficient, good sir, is 3940.5 A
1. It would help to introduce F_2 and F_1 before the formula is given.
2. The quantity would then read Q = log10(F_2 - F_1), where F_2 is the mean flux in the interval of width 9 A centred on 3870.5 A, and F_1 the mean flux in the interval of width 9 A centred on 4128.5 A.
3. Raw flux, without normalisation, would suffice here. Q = 0.45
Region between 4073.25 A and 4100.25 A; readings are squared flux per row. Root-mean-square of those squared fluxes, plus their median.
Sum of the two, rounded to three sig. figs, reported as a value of 157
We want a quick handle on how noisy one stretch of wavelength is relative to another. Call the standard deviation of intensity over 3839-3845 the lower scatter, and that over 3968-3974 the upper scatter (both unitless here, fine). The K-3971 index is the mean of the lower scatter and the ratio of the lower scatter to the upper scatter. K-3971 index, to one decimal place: 1.1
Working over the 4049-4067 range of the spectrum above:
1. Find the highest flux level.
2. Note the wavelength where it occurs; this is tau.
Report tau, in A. 4062.0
